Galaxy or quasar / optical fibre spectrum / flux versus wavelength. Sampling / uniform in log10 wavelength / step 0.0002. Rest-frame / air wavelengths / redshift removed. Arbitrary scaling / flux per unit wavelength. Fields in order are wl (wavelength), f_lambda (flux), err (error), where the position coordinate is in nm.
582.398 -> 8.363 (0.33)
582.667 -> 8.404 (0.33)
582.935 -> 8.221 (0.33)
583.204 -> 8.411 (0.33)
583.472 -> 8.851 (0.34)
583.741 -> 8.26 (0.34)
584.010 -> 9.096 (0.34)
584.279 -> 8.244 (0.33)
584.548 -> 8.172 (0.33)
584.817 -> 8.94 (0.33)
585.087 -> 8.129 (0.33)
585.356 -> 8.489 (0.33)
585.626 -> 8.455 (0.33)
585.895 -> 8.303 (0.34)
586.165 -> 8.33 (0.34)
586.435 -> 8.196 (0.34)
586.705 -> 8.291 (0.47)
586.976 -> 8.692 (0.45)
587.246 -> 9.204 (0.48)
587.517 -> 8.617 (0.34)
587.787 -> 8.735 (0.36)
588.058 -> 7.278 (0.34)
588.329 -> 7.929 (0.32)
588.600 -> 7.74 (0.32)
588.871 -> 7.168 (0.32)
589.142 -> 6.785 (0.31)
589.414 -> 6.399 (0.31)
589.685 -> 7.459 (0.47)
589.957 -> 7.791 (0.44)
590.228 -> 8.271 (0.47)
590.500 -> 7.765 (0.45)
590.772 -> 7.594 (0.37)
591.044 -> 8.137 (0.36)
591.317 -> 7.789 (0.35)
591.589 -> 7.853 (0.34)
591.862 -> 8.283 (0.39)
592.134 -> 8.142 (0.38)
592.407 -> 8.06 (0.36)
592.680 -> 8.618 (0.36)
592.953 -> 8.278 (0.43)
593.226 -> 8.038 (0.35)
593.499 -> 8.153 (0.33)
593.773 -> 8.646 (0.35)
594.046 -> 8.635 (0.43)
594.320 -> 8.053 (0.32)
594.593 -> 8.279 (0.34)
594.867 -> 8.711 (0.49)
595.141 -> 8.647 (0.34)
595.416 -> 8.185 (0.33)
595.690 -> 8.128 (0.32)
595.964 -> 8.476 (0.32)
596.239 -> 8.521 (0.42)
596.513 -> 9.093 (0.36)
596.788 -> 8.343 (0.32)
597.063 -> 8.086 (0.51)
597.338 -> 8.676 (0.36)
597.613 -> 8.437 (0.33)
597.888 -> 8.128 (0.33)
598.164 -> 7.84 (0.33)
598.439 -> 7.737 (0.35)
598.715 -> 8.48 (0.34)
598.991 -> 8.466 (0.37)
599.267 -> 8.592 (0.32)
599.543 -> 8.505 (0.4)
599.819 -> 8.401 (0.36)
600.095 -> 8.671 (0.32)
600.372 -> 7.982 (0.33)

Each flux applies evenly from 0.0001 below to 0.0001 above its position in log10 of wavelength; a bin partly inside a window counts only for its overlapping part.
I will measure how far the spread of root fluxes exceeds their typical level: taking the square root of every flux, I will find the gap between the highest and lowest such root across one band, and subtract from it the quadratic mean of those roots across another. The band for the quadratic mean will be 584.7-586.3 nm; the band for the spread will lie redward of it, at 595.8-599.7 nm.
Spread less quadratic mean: -2.67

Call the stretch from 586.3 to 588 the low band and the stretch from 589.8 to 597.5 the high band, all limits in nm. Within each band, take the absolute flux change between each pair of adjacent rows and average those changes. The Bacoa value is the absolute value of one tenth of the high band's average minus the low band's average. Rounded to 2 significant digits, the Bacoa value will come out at 0.31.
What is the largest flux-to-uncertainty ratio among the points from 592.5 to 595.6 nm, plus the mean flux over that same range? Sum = 33.8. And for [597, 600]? 35.2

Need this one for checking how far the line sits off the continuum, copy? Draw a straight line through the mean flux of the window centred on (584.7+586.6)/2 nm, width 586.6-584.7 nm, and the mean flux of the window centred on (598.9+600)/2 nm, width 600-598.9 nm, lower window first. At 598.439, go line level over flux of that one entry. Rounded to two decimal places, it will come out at 1.10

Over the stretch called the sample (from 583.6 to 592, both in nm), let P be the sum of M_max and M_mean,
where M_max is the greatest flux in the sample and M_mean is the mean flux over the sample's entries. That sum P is 17.3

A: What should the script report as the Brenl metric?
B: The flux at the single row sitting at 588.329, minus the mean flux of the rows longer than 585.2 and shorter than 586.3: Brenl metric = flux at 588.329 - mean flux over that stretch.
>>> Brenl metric -0.5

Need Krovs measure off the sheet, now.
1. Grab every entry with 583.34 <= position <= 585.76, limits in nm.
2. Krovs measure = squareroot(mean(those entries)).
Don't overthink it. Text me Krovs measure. 2.92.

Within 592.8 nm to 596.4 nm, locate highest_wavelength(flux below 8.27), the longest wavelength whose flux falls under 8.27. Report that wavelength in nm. 595.690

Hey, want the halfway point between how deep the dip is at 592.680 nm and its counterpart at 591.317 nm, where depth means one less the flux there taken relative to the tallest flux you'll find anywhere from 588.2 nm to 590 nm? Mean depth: -0.035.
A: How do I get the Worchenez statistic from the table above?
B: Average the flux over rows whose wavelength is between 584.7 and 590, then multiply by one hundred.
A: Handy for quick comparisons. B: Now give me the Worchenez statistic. 805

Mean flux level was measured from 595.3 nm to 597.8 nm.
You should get 8.44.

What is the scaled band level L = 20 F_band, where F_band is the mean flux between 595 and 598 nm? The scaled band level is 169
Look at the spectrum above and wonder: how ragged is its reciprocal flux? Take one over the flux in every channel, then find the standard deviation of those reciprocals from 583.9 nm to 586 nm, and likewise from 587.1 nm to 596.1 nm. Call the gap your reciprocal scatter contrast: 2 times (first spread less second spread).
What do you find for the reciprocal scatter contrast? -0.010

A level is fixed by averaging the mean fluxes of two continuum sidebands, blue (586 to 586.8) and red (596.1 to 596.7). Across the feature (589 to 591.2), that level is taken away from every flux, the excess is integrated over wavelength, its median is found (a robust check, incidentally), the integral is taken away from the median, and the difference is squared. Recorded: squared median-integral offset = 1.8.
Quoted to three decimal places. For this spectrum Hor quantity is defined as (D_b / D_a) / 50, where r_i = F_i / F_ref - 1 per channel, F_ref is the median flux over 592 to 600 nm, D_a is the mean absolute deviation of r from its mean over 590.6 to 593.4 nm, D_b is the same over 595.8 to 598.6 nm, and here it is 0.029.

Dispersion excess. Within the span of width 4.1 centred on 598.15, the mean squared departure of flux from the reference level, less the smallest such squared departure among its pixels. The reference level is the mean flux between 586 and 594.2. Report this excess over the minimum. 0.24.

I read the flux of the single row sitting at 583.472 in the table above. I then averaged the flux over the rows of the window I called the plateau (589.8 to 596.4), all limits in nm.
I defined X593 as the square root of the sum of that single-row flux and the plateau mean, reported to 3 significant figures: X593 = 4.13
